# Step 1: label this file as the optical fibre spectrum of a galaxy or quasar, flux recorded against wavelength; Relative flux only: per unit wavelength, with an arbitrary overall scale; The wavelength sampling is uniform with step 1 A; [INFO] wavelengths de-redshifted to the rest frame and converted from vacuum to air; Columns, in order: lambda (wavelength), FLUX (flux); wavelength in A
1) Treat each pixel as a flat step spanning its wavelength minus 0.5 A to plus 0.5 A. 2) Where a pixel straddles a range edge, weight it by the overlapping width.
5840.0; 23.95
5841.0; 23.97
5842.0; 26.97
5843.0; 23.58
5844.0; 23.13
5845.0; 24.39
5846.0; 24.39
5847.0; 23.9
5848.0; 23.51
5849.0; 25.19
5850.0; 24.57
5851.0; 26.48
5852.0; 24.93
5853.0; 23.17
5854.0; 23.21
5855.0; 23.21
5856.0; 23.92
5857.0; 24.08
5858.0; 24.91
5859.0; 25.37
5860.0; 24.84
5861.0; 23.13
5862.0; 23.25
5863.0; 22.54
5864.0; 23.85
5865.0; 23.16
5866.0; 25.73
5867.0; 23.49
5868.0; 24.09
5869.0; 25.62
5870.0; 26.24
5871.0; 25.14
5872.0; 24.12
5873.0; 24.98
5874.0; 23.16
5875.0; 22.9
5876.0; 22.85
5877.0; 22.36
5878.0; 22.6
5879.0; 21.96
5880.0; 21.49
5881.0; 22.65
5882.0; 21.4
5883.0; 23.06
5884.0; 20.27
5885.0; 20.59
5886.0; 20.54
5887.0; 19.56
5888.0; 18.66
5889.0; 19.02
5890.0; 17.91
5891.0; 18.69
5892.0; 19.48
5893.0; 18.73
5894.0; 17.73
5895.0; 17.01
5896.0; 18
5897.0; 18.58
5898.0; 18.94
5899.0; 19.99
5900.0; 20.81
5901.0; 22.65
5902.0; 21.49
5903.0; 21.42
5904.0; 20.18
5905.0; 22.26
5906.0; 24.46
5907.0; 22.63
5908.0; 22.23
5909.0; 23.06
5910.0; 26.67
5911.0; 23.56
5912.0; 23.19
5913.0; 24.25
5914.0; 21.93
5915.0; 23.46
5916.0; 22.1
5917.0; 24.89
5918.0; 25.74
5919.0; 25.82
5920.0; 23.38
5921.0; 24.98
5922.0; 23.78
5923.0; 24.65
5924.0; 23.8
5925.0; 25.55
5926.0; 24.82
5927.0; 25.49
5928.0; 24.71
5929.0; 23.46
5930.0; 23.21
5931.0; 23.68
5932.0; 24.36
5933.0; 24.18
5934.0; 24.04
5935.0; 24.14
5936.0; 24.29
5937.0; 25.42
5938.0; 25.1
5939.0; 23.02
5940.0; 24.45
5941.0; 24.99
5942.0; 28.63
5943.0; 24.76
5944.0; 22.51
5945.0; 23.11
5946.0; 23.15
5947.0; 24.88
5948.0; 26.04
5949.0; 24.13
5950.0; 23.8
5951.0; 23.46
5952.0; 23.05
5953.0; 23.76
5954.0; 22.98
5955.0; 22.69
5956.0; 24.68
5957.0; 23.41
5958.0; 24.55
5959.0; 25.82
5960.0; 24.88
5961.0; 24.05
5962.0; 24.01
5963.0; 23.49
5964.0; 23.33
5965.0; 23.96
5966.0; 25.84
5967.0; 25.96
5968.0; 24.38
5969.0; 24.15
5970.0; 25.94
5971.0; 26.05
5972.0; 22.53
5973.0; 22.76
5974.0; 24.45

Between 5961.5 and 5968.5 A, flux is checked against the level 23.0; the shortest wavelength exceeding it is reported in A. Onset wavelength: 5962.0 A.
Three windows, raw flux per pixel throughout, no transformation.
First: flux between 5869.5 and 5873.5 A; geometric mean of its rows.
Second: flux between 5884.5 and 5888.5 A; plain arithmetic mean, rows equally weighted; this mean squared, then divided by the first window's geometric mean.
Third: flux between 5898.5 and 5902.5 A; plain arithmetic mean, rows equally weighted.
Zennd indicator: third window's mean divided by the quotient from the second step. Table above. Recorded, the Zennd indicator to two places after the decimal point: 1.35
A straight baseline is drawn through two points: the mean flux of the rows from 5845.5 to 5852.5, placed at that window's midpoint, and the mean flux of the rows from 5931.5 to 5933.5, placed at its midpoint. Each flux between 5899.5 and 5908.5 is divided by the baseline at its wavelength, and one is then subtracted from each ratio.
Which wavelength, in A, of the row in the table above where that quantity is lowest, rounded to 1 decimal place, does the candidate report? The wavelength 5904.0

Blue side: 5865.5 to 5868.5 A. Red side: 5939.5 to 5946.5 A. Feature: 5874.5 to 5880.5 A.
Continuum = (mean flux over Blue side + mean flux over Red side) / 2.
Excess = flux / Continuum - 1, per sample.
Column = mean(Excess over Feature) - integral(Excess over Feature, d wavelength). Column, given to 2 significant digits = 0.43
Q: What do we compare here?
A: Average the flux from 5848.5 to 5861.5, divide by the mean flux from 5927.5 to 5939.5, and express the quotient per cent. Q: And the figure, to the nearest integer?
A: 101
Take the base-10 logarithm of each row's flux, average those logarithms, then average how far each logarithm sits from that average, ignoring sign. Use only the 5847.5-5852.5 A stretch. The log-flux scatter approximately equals 0.013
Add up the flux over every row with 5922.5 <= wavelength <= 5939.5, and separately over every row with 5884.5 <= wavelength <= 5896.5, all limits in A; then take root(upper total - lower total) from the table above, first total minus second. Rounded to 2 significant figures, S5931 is 14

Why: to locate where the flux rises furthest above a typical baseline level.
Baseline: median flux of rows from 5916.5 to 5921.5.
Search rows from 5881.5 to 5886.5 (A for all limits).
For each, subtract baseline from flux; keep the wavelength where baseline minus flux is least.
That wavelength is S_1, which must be 5883.0 A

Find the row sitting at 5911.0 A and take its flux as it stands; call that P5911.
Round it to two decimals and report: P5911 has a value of 23.56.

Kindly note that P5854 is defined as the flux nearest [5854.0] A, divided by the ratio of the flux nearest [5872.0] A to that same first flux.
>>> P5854 22.3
